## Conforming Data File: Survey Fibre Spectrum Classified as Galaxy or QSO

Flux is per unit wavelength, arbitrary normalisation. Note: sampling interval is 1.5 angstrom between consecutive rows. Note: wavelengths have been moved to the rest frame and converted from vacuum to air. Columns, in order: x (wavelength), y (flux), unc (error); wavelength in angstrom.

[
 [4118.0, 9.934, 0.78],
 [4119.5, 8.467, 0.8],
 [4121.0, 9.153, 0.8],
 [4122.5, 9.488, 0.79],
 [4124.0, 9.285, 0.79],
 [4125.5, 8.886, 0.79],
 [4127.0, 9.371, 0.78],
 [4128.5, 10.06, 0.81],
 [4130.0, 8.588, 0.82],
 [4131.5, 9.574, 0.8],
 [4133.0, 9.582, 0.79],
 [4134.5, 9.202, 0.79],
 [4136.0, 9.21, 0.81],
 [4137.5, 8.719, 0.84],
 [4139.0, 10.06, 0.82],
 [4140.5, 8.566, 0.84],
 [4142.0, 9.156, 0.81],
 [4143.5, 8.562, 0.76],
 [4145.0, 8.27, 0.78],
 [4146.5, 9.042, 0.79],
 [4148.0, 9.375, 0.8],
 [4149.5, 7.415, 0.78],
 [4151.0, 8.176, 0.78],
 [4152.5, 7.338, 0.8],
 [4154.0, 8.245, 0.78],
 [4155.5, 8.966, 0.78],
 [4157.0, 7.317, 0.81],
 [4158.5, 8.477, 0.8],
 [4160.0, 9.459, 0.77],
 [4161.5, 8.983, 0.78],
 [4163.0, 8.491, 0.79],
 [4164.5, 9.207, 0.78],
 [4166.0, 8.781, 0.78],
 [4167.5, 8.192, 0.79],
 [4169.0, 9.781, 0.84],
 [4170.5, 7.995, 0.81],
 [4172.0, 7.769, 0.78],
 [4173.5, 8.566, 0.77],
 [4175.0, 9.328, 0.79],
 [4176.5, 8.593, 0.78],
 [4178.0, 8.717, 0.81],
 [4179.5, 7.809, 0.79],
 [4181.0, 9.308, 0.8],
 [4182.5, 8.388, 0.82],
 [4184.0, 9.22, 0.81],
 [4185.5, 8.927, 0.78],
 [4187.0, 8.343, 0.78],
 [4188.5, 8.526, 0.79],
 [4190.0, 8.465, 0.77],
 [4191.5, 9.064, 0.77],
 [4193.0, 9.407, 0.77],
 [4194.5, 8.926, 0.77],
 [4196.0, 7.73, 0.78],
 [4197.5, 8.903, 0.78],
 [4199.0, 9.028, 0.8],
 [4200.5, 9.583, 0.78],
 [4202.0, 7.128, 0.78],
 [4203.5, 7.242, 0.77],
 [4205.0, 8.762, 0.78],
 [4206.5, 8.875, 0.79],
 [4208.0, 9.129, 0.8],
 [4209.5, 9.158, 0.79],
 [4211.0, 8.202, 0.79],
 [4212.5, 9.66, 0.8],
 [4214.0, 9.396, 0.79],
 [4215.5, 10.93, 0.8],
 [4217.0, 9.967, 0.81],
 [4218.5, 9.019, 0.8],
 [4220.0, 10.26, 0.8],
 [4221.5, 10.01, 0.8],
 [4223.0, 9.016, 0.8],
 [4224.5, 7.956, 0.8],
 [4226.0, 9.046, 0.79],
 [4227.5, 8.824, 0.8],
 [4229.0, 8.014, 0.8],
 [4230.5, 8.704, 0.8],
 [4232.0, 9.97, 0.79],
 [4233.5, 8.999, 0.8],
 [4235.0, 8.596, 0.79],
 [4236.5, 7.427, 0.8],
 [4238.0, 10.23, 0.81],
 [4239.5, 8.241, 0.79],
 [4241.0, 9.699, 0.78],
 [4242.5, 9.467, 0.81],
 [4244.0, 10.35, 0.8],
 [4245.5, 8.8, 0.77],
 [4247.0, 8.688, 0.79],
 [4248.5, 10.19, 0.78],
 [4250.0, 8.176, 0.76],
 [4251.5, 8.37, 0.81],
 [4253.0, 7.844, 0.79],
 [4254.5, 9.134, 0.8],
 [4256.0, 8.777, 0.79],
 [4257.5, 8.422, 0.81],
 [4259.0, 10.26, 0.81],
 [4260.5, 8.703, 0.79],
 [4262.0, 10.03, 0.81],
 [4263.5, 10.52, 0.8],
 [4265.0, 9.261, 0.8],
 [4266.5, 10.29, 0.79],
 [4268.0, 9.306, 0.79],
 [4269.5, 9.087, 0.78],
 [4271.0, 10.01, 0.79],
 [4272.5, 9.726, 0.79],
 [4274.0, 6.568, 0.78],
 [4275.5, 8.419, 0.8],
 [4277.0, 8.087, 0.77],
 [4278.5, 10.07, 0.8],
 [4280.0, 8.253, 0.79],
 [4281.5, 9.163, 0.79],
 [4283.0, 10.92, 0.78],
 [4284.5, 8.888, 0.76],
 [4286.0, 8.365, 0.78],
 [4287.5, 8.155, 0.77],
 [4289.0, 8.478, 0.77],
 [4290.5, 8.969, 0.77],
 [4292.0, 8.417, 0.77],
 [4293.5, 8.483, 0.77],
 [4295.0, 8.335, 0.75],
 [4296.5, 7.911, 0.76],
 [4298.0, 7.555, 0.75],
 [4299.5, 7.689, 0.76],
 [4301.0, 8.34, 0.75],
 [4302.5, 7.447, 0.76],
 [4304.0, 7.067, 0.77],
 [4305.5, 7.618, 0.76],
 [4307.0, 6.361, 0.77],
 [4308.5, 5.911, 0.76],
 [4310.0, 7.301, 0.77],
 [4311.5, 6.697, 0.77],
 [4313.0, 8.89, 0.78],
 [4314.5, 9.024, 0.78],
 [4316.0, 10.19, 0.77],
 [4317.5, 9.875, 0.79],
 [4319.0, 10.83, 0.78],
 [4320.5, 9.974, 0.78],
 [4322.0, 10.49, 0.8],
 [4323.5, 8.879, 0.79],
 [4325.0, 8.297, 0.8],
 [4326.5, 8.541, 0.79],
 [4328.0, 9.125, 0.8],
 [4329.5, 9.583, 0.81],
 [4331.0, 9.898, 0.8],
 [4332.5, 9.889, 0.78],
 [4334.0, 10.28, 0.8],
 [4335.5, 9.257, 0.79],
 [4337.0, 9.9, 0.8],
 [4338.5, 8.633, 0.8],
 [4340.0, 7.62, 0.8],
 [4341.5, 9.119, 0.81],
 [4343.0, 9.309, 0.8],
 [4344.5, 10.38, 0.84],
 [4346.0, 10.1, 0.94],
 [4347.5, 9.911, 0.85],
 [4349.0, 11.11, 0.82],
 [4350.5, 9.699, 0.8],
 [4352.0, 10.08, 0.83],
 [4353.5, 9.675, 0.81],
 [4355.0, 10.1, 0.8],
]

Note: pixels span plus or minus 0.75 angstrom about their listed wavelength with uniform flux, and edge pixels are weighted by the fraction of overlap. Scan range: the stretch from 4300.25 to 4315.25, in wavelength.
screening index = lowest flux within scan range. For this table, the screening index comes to 5.911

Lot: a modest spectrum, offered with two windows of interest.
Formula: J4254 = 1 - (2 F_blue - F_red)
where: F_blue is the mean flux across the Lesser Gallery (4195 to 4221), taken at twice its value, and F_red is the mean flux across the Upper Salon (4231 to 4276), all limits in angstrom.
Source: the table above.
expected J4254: -7.9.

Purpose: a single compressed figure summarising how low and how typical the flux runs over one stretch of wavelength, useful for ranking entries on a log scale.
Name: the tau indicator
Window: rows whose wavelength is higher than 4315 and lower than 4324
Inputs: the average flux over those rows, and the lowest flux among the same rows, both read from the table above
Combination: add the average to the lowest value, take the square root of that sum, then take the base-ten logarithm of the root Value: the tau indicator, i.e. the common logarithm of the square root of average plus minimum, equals 0.64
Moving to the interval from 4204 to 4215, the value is 0.62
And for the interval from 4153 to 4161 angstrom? 0.60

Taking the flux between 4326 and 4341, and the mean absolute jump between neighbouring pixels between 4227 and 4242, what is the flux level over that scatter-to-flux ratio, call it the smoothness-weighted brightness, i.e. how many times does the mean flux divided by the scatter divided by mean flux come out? 67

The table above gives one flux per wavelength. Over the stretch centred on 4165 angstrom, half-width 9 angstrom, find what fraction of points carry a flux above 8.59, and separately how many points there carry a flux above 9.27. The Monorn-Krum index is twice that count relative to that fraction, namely 10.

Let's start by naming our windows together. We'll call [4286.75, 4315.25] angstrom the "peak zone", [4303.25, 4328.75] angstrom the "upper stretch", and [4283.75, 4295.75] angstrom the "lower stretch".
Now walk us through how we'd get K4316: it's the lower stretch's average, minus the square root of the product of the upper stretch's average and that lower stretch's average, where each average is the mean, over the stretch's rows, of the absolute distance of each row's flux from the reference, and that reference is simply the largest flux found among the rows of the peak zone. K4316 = -0.28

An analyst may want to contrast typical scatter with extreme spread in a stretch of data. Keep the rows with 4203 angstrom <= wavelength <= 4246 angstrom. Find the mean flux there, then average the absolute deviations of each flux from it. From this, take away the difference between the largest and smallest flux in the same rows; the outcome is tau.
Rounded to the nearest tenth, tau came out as -3.0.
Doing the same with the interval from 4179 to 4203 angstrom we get -1.9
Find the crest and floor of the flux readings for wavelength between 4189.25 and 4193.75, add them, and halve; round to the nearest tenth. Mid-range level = 8.9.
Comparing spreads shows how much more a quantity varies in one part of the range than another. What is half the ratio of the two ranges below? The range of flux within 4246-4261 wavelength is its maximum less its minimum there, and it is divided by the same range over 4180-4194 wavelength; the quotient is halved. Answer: 1.1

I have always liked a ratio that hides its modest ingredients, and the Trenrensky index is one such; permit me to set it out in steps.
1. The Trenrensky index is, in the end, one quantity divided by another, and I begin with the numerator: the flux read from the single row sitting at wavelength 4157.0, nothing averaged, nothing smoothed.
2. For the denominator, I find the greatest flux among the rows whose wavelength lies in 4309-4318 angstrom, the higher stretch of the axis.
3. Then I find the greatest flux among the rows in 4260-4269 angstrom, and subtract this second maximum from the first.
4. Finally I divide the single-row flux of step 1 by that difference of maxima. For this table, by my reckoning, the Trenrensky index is -22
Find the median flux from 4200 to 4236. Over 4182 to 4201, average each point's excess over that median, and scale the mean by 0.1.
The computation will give -0.021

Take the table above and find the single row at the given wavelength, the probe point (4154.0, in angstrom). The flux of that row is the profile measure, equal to 8.245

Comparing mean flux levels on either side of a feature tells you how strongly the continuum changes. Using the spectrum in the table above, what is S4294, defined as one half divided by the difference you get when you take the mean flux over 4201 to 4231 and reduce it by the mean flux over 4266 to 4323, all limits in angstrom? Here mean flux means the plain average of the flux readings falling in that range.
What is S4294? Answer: 1.4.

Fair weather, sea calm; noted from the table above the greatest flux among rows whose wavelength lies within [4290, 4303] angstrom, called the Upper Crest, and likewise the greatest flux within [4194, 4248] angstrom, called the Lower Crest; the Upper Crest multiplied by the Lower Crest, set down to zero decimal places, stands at 98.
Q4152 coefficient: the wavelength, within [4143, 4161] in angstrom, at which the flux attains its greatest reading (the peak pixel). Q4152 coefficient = 4160.0 angstrom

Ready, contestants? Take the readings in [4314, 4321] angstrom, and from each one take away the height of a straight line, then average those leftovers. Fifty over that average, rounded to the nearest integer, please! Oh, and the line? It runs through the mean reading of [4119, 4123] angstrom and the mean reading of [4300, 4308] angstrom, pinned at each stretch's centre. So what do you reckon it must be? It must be 18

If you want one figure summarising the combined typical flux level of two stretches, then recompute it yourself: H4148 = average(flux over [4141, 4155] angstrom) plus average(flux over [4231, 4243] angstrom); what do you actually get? 17.5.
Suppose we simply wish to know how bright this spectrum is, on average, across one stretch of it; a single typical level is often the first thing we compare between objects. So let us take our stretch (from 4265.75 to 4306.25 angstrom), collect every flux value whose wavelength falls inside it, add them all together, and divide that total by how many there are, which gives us 8.6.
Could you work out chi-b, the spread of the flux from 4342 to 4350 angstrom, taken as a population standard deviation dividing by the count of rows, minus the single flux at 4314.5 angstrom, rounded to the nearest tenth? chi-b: -8.4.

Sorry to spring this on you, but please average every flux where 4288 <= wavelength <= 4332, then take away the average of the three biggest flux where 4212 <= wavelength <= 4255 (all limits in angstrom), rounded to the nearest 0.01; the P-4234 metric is -2.02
